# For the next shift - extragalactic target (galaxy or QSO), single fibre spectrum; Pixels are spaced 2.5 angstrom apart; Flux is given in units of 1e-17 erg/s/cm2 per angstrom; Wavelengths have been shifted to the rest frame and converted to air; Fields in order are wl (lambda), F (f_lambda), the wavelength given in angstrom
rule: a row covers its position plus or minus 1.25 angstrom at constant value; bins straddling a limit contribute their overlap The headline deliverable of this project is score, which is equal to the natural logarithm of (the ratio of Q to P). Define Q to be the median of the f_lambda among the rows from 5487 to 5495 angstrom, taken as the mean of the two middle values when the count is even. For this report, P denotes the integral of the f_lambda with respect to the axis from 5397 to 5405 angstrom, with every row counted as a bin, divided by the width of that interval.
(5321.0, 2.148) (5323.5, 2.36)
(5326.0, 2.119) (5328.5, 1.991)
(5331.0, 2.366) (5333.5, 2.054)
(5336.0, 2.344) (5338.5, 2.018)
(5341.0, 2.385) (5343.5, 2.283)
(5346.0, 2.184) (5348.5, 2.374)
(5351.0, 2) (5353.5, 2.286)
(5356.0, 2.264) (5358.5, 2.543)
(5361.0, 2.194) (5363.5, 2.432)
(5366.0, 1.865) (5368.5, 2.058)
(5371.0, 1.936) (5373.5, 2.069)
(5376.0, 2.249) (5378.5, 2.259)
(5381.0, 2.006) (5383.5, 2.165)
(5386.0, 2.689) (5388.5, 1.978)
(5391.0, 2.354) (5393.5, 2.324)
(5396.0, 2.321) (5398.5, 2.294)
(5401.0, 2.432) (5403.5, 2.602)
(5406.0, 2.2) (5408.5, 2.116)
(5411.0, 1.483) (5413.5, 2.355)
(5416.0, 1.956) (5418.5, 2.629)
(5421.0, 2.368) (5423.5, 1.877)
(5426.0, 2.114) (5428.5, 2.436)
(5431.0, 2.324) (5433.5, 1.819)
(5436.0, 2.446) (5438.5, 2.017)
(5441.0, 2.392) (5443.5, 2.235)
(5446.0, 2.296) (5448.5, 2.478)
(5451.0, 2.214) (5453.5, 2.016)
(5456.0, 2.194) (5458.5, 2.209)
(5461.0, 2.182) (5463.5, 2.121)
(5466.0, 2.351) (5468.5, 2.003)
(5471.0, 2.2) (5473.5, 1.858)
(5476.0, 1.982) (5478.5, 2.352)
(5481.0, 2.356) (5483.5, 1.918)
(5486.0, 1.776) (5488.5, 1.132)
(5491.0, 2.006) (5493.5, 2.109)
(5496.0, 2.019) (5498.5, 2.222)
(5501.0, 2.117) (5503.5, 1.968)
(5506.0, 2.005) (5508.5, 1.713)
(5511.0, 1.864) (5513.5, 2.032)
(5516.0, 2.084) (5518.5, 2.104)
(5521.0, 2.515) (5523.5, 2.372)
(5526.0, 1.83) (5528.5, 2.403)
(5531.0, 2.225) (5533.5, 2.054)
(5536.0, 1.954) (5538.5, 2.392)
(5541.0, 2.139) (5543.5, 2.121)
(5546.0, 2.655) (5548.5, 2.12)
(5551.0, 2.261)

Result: -0.19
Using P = 2.43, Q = 2.01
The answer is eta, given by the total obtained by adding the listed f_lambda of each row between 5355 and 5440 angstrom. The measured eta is 75.2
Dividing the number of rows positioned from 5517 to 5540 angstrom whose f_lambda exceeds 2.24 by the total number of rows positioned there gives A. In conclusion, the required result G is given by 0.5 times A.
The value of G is 0.22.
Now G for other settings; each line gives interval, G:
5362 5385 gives 0.17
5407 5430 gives 0.22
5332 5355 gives 0.28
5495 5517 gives 0.00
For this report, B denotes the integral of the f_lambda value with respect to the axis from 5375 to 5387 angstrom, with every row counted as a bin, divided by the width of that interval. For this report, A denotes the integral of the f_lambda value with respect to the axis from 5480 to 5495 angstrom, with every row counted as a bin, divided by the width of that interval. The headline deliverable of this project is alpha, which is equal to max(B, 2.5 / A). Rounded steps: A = 1.88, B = 2.27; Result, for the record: 2.27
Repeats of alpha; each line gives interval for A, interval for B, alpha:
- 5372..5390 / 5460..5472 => 2.17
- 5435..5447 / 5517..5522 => 2.29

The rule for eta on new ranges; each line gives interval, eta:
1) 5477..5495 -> 13.6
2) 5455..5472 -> 15.3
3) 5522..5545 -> 19.5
